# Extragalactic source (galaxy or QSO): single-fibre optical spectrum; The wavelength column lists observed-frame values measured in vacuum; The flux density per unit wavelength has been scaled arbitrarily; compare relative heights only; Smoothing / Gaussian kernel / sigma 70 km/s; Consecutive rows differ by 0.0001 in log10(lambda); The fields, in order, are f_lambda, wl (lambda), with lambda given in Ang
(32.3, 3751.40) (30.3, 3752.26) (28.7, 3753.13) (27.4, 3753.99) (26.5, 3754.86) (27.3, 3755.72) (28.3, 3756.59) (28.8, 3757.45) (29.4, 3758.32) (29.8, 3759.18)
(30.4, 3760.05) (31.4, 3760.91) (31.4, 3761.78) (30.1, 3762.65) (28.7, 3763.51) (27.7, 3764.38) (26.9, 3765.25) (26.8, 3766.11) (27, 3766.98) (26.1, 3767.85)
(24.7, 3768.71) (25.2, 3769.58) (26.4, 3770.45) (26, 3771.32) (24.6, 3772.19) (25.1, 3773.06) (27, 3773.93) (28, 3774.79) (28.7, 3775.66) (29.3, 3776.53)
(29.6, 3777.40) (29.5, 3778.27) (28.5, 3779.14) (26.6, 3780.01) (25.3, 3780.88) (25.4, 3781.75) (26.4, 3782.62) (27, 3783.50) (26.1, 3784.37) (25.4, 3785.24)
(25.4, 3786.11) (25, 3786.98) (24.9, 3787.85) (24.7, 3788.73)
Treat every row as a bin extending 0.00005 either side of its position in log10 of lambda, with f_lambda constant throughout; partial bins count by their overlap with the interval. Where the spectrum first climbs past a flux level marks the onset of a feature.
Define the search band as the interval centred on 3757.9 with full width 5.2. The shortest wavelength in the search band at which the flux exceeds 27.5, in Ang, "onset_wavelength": 3756.59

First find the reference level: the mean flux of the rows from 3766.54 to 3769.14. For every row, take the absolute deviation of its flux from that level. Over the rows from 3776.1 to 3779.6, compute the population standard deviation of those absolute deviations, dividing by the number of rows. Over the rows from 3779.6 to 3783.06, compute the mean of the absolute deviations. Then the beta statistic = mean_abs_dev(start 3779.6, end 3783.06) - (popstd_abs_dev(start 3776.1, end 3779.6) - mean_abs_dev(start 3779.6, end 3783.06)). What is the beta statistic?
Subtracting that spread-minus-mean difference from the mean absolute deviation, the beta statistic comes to 0.72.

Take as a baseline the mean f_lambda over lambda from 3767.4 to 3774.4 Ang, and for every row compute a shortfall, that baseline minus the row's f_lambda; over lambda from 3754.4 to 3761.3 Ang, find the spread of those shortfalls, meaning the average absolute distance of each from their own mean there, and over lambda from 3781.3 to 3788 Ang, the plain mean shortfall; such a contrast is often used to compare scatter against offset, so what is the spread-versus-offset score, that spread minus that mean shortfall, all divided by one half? 2.6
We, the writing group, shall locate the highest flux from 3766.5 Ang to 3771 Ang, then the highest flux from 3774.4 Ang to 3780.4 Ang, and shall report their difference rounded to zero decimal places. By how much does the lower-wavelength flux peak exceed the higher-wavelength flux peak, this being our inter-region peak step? -3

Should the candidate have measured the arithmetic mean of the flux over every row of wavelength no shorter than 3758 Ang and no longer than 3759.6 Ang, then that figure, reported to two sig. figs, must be 30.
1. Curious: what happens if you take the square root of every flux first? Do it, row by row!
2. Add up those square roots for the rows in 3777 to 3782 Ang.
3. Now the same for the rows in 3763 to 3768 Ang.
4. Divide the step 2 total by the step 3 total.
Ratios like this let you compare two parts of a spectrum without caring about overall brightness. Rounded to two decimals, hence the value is 1.00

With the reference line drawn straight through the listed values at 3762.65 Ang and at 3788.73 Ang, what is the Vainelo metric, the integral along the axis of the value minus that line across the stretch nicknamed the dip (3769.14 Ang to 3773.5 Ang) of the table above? -12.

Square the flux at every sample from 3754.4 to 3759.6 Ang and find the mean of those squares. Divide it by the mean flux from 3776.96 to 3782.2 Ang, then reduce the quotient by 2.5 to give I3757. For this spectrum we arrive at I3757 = 27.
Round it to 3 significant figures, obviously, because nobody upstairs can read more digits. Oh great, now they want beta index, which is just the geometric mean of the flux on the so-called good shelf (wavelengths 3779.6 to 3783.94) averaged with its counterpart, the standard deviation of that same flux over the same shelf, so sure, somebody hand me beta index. 13.4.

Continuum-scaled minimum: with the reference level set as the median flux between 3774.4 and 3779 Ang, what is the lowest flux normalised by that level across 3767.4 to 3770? 0.84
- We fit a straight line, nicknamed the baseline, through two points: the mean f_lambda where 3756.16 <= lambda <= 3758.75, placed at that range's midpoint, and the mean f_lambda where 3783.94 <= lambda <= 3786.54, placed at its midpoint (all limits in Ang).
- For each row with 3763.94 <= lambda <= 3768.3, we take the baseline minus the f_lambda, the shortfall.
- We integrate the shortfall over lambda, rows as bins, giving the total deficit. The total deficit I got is 4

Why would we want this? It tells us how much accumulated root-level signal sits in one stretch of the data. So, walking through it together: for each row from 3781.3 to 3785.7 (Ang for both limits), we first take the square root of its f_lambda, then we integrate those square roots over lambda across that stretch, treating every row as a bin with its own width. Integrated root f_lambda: 22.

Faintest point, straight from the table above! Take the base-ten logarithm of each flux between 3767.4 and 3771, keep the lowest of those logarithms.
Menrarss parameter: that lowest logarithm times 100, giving 139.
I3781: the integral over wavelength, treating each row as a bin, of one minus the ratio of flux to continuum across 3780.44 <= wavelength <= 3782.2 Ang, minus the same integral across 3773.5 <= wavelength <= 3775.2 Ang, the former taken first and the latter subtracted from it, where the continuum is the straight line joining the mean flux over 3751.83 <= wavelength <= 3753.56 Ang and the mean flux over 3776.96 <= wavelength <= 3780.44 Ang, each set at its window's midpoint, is 0.12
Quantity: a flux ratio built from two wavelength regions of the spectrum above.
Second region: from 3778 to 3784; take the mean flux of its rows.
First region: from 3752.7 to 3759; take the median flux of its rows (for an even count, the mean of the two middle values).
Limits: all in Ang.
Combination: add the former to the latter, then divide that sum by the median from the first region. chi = 1.95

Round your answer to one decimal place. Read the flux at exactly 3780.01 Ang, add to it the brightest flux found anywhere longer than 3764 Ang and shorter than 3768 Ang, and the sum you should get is 54.3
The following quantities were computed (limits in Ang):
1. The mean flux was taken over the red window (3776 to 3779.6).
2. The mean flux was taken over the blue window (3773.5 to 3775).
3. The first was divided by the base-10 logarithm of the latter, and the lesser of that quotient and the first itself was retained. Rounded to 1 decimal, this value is 20.3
